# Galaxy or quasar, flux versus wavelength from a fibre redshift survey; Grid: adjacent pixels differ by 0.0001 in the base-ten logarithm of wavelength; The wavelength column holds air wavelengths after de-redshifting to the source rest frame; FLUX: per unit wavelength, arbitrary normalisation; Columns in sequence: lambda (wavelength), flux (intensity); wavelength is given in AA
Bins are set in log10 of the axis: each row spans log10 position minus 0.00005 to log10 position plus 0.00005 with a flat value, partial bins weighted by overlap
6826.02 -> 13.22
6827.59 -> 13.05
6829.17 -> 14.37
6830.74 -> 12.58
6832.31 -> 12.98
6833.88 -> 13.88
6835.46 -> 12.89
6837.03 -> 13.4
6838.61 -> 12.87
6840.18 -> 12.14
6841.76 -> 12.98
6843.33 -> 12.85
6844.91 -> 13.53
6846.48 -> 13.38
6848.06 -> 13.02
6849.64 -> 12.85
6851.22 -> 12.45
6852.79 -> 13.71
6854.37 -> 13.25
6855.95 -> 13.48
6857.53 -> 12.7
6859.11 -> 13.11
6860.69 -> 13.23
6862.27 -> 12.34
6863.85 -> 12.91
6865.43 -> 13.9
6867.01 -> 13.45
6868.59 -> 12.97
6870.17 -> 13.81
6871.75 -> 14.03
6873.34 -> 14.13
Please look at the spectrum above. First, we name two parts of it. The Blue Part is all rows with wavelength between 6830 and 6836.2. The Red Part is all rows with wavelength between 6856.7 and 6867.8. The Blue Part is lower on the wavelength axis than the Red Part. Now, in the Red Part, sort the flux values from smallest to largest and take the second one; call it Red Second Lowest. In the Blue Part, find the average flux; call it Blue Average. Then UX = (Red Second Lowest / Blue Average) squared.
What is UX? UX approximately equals 0.94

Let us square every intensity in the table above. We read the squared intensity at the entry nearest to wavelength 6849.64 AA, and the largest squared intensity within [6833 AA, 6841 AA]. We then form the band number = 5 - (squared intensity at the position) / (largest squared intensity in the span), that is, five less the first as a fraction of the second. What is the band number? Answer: 4.14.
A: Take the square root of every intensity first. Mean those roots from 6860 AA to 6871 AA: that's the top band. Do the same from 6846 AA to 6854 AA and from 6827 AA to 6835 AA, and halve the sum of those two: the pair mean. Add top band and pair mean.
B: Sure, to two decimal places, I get 7.27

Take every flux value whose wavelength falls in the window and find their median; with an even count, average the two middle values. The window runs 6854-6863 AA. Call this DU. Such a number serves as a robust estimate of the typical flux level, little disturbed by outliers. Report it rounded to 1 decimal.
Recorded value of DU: 13.2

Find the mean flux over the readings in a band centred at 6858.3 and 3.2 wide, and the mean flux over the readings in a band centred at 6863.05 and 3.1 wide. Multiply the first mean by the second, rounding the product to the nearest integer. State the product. 163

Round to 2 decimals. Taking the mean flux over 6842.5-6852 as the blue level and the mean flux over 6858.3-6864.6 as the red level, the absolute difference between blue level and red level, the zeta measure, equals 0.12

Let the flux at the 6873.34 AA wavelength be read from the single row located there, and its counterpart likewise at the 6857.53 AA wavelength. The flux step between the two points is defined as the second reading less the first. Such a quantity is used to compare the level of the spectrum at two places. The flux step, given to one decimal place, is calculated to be -1.4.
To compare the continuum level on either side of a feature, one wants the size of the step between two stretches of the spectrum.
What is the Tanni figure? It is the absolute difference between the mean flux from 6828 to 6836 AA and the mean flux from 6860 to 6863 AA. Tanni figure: 0.55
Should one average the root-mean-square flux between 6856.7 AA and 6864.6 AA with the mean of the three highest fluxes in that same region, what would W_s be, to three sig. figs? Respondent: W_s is 13.0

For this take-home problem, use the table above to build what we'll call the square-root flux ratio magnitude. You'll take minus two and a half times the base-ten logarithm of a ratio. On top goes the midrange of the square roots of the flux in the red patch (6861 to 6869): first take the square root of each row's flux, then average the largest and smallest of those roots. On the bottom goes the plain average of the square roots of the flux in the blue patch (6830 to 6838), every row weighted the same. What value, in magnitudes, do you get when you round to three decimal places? 0.001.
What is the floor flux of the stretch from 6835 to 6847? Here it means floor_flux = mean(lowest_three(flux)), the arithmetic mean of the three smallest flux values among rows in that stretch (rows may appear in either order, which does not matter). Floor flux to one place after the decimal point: 12.6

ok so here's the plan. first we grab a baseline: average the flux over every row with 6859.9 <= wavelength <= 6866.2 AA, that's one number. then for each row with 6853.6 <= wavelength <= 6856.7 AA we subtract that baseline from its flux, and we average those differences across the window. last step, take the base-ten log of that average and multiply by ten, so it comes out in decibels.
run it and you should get -5.7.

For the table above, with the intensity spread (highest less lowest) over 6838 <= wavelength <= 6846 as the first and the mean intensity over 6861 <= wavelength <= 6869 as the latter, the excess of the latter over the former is 11.7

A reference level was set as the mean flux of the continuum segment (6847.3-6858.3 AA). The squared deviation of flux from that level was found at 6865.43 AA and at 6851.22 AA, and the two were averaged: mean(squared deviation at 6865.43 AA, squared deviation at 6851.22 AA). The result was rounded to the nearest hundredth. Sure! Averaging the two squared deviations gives 0.54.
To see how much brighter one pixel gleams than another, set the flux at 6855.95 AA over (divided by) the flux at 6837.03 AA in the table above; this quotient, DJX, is 1.01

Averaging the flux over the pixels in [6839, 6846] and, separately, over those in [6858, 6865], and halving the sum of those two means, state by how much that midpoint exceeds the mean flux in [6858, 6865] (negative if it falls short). -0.01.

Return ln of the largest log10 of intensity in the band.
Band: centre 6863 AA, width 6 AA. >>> 0.134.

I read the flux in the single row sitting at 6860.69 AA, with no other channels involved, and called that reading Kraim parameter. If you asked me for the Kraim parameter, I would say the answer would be 13.23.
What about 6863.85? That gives 12.91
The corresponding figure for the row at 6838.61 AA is 12.87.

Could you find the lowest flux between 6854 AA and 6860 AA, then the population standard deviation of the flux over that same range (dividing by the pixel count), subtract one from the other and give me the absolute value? 12.4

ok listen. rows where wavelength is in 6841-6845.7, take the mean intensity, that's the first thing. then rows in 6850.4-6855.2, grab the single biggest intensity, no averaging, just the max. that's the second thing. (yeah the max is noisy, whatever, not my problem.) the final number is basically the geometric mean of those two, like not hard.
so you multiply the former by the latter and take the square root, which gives 13.4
